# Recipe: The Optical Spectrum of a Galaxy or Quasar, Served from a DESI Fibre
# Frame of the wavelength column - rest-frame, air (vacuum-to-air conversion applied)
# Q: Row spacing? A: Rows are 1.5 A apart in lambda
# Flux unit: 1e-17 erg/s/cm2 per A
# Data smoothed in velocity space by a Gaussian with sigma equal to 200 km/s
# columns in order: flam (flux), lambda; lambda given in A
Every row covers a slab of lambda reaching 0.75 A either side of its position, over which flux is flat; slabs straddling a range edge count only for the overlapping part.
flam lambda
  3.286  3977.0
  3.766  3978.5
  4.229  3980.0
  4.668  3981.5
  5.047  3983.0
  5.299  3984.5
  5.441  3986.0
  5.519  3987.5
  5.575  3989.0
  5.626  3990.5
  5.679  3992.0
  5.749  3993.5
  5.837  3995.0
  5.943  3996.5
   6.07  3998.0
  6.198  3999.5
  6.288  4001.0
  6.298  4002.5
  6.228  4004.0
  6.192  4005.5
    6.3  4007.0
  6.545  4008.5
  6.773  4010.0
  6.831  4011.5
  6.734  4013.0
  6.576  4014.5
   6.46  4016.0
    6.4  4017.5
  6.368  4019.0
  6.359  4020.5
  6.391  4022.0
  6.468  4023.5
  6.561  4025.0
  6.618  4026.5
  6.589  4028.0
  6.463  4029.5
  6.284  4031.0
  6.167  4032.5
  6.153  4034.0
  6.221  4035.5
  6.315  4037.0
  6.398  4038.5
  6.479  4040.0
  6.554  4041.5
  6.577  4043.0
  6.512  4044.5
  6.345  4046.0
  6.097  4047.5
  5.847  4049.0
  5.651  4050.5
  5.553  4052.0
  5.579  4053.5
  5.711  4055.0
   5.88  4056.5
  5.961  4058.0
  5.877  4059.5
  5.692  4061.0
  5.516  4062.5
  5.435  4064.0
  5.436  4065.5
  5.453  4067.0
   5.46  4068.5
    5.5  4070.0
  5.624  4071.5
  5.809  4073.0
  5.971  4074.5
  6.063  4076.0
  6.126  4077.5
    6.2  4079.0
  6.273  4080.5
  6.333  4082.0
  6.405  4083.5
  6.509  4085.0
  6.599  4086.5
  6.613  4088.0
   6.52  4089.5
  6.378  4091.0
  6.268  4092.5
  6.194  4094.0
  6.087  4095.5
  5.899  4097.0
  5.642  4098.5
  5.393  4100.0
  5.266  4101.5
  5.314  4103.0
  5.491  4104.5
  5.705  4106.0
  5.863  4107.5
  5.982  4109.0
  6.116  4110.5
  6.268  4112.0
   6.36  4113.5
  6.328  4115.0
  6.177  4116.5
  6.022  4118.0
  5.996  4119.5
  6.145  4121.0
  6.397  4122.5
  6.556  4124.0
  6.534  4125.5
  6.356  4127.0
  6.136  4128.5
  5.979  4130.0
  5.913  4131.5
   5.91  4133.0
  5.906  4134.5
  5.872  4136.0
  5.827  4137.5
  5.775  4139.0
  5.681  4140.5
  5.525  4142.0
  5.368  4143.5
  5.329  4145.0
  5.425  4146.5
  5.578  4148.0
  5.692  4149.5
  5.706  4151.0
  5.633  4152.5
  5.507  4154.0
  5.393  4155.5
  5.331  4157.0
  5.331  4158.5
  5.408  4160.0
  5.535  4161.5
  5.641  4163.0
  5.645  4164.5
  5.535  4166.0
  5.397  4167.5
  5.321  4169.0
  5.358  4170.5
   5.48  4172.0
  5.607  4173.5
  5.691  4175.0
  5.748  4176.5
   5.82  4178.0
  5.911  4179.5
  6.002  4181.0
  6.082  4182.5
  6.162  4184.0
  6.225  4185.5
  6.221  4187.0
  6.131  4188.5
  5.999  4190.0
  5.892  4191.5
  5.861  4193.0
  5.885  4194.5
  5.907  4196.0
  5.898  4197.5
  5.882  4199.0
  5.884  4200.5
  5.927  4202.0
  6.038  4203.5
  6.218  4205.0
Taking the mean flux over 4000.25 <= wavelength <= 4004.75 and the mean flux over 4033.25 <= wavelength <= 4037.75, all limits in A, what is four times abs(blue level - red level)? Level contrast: 0.17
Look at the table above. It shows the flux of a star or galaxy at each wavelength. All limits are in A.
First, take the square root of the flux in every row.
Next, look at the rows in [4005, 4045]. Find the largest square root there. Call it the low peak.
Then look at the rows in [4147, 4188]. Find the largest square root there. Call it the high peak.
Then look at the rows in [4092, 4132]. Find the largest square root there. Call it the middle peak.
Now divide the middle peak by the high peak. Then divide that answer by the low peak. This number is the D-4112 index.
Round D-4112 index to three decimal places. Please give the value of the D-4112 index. 0.393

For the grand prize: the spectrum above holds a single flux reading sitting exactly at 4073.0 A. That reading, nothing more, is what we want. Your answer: 5.809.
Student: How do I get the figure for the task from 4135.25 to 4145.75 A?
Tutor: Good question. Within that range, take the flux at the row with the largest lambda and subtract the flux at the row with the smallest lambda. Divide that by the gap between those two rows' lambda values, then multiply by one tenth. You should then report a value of -0.006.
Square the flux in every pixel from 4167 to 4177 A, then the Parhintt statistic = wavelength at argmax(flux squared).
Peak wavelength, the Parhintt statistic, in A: 4176.5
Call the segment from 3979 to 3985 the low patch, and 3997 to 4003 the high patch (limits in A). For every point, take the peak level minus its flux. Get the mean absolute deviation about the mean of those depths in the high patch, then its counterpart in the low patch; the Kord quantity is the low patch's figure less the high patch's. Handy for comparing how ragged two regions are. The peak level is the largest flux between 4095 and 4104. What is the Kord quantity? 0.28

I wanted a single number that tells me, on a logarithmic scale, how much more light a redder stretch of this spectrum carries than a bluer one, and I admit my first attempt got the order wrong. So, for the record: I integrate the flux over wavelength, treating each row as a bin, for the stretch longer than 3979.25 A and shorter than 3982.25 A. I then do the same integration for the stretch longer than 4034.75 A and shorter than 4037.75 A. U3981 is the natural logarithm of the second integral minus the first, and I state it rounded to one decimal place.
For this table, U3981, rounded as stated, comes 1.7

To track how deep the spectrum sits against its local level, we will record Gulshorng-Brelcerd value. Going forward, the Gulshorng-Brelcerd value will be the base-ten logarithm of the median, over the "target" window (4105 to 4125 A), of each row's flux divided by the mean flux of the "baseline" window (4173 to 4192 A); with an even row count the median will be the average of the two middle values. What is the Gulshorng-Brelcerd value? 0.013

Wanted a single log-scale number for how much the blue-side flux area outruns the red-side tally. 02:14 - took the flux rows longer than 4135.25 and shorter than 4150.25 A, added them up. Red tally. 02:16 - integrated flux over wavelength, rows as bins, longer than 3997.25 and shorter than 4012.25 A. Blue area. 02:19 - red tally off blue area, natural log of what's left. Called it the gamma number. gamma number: 3.68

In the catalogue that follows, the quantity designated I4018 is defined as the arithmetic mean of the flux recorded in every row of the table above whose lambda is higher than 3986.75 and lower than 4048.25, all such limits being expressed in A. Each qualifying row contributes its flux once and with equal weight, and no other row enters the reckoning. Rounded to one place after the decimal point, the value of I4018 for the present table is 6.3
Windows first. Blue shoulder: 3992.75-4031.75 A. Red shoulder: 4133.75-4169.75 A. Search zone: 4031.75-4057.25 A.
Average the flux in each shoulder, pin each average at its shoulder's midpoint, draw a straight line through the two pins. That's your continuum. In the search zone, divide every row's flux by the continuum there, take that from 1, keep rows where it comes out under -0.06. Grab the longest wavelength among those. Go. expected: 4043.0 A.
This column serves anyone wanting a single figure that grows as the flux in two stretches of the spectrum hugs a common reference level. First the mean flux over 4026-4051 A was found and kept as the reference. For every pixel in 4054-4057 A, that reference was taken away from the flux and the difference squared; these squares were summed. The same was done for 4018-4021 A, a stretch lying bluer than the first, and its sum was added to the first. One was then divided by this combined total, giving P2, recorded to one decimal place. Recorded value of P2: 1.8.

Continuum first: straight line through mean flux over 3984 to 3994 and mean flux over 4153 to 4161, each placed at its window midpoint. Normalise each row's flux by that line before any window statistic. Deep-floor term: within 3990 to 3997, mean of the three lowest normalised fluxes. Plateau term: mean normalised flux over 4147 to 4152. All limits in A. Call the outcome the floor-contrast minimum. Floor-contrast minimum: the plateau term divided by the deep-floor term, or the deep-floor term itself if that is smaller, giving 1.02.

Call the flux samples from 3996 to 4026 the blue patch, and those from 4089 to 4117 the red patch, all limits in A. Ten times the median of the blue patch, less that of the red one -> 57.7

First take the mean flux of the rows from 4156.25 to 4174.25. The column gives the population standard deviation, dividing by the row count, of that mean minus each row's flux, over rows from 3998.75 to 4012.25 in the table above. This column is 0.23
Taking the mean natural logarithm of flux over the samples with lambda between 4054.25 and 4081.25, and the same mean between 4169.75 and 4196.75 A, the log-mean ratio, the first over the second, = 0.99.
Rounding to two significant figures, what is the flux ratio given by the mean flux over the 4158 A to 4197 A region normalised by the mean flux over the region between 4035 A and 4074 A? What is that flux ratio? 0.98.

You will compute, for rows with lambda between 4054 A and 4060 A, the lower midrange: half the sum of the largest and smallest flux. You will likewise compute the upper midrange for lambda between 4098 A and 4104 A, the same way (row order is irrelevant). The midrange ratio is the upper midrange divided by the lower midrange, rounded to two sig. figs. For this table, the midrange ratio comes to 0.93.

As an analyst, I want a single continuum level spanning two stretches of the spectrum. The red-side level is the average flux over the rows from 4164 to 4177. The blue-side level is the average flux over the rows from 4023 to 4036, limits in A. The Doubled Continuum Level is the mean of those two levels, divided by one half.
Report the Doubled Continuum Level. 11.9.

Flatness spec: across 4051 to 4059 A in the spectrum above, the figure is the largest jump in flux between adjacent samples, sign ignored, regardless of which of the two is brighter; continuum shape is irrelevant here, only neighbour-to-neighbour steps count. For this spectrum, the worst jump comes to 0.169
